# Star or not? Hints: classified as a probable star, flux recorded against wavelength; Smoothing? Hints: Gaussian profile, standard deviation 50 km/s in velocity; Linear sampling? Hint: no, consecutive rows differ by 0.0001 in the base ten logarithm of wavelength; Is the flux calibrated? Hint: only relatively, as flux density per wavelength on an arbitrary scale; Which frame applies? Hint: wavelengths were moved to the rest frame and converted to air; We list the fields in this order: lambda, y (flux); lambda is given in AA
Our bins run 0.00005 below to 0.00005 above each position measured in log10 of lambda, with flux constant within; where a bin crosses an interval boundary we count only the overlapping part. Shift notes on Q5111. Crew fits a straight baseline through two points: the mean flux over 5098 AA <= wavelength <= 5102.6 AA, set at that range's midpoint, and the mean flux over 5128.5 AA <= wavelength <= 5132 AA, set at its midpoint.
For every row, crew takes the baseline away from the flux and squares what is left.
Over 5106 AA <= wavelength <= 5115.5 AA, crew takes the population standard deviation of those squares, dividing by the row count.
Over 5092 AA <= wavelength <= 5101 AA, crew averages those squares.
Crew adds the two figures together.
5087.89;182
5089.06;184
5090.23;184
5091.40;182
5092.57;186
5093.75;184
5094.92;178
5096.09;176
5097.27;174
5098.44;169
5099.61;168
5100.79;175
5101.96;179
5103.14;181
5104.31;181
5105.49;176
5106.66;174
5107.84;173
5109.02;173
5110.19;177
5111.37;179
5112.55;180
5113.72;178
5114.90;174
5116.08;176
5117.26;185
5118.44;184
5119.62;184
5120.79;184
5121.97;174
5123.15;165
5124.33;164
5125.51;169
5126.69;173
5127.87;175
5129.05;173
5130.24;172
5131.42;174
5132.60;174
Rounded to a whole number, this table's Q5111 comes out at 67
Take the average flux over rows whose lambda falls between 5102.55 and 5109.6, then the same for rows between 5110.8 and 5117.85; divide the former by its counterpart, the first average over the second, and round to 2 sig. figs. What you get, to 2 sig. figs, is 0.99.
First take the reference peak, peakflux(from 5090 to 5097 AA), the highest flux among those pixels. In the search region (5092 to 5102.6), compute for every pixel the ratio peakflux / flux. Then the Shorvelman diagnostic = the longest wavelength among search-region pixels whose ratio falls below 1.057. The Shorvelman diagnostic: 5101.96 AA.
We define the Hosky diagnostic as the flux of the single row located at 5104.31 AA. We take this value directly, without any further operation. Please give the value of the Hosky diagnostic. 181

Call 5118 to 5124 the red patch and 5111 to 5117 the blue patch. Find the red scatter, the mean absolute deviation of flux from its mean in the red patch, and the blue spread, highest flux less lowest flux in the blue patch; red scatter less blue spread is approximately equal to 1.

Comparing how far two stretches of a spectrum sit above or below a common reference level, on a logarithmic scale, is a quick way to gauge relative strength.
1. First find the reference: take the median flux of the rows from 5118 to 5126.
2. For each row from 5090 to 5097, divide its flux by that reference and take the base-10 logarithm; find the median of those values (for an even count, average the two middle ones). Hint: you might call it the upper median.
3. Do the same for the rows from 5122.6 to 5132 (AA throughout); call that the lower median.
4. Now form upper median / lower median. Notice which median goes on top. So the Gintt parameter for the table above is -5.8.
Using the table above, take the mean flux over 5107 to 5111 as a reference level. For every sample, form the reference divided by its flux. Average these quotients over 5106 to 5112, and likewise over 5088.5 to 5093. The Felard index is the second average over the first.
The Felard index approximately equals 0.95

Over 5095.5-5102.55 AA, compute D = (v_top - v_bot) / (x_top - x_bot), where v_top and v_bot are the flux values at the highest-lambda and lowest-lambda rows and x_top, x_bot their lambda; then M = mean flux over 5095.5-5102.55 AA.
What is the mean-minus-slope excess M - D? 173.0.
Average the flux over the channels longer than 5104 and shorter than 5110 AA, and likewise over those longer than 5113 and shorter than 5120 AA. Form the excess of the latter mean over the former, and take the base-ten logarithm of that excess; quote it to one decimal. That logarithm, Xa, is 0.7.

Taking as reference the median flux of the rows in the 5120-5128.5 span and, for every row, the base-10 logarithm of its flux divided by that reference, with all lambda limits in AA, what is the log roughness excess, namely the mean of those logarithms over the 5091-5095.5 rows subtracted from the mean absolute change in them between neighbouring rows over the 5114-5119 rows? -0.014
